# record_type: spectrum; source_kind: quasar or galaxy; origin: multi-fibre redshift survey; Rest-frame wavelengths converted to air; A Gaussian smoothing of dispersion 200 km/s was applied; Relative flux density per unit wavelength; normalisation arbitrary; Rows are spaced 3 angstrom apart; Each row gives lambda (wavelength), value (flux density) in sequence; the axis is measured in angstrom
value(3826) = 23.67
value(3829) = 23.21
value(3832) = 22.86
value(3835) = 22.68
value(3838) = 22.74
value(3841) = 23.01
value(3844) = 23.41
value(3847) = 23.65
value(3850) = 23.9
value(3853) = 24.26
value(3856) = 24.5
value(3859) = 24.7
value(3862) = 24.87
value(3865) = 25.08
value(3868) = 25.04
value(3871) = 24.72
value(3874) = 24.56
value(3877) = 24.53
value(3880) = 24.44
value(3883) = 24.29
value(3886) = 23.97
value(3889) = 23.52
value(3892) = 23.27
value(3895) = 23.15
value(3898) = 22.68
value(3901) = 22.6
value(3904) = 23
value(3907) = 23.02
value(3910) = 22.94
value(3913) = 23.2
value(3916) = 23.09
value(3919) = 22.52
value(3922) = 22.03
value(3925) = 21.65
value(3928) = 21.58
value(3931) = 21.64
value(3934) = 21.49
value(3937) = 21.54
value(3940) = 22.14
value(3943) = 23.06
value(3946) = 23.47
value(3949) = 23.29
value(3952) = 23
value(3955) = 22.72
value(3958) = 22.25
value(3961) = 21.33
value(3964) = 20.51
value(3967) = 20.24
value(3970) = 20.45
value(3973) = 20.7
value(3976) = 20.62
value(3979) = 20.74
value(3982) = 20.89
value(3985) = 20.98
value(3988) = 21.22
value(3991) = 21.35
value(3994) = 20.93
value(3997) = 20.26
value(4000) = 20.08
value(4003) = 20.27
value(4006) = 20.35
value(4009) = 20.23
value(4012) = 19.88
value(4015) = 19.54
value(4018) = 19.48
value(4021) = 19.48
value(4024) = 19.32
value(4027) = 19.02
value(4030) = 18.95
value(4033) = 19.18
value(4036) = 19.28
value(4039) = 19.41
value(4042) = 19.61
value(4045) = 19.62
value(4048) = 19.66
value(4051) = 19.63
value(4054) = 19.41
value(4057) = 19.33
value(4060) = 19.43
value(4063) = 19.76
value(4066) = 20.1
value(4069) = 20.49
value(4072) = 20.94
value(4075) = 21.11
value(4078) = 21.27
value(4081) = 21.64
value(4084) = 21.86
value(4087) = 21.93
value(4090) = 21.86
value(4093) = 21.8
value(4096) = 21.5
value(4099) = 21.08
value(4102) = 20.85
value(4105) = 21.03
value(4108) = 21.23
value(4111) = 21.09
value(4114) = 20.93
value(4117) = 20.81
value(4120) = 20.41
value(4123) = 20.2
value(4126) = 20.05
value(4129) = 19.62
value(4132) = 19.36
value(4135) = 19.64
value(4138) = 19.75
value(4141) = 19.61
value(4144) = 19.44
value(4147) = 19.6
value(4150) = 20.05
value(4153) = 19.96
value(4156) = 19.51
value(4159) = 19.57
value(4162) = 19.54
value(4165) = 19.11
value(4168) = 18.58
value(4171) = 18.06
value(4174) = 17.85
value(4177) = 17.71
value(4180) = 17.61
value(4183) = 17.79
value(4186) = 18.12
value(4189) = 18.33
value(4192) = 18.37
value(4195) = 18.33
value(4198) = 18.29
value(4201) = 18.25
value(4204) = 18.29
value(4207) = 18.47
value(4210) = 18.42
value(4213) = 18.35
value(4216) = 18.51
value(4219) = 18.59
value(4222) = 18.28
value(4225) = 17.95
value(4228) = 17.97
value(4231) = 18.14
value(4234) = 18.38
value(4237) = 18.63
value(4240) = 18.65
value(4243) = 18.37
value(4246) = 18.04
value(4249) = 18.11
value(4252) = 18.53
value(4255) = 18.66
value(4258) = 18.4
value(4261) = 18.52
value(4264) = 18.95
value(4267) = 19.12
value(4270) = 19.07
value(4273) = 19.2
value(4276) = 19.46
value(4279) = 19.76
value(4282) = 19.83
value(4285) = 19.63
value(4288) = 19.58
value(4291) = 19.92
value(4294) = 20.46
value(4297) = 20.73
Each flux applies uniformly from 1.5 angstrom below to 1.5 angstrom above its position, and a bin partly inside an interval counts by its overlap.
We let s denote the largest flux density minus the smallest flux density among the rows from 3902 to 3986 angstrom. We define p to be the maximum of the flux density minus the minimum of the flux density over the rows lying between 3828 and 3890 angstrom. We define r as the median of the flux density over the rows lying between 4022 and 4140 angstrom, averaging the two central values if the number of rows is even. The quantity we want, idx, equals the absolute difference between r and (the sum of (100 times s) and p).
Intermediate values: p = 2.4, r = 20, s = 3.2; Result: 305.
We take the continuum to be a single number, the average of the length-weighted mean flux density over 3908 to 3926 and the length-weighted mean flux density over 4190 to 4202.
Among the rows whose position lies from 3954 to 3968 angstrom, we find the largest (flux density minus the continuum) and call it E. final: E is 2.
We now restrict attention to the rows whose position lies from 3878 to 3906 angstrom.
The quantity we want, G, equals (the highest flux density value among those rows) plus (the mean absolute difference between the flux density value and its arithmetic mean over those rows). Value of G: 25.0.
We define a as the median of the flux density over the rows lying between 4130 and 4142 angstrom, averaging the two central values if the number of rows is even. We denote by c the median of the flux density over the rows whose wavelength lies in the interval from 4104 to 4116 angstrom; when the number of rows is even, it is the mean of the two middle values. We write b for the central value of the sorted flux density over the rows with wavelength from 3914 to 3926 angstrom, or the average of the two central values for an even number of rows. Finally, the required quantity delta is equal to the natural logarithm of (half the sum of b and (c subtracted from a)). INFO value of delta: 2.34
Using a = 19.6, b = 22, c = 21.1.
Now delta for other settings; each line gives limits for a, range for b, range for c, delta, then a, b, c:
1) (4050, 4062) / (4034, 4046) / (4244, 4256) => 2.33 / 19.4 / 20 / 18.3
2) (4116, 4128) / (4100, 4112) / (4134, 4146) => 2.39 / 20.3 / 21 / 19.6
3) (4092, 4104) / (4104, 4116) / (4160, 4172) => 2.46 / 21.3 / 21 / 18.8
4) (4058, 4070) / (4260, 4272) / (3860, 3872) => 1.94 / 19.9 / 19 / 25.0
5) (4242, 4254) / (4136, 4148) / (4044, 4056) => 2.21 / 18.2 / 20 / 19.6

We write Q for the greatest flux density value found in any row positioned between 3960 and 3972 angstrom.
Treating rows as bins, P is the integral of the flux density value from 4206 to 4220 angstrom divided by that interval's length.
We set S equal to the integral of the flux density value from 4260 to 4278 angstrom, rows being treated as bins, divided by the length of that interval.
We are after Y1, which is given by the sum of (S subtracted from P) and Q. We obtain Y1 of 20.7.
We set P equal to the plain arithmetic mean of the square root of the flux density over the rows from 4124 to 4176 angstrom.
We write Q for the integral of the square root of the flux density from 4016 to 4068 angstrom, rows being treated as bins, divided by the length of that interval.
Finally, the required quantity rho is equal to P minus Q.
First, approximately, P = 4.40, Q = 4.41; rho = 0.0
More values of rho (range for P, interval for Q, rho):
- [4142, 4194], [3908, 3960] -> -0.4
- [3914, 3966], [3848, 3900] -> -0.2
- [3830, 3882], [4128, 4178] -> 0.5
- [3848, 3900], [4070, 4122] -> 0.3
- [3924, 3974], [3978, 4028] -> 0.2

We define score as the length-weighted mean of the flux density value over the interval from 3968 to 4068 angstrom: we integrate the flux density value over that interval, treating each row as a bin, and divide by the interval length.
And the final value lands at 20.0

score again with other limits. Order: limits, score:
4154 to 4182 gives 18.6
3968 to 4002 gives 20.7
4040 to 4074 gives 19.8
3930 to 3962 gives 22.4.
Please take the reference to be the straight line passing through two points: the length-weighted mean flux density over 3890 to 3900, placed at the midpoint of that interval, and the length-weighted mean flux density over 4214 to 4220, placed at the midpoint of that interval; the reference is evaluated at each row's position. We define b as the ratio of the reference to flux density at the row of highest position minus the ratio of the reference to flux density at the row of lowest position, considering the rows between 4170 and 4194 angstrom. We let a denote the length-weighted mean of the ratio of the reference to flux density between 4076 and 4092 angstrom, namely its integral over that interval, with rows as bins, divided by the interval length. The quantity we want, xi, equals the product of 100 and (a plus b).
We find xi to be 91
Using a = 0.94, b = -0.03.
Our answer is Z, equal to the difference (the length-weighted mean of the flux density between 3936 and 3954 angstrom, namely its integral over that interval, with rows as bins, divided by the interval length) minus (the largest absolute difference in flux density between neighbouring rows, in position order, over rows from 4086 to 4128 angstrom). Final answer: 22.4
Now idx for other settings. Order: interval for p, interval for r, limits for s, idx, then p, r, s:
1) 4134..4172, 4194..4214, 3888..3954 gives 187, 2.0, 18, 2.0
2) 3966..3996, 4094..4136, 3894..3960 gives 178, 1.1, 21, 2.0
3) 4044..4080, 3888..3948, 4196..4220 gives 13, 1.9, 23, 0.3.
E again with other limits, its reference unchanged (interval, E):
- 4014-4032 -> -1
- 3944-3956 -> 3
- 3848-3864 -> 4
